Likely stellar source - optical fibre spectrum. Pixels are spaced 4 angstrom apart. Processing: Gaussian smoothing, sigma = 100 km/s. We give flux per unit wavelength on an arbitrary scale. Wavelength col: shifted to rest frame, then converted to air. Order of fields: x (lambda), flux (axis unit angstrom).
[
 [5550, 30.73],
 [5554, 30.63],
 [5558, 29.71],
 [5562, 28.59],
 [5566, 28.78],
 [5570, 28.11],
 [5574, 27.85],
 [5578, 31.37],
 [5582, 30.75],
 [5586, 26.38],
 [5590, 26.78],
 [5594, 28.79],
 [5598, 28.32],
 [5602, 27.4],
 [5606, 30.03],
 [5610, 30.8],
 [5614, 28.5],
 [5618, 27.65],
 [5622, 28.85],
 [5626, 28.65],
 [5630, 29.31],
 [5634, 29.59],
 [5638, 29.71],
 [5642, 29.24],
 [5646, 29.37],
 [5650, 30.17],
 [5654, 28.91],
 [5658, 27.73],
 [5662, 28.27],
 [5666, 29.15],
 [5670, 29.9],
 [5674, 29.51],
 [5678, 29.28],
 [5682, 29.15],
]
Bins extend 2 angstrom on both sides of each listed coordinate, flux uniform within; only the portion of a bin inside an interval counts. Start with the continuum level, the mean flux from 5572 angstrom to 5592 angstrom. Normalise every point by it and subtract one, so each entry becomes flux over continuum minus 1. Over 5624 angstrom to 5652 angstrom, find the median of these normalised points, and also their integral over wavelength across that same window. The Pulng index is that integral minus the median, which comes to 0.76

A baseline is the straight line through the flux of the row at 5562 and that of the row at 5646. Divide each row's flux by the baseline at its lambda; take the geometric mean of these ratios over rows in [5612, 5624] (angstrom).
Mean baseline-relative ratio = 0.97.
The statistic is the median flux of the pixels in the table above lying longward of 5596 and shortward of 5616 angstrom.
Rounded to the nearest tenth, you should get 28.5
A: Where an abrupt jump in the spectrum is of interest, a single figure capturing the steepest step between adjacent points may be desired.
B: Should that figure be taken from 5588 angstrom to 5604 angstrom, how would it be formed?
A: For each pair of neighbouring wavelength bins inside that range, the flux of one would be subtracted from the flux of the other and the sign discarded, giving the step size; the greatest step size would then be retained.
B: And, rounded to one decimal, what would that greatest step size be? 2.0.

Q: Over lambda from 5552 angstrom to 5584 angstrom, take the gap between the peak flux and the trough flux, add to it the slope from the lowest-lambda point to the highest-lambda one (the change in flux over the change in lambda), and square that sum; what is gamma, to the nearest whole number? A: 12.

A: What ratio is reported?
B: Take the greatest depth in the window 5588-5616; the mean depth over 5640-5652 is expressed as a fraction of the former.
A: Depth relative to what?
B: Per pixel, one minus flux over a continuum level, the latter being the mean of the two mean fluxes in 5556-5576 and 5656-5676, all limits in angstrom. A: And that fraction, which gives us -0.42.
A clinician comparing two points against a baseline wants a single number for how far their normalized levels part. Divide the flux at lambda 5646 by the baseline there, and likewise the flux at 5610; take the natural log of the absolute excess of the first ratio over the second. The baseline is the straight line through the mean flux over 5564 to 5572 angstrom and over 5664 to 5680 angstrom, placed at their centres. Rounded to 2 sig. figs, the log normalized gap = -2.8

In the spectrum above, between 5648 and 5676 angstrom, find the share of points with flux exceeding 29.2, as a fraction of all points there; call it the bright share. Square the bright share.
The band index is 0.18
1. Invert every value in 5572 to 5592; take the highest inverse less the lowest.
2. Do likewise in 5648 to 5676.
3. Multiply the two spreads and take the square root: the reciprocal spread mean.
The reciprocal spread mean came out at 0.0042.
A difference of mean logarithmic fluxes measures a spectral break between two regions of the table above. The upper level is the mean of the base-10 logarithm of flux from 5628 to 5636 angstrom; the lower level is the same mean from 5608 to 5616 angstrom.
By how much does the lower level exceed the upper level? 0.003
